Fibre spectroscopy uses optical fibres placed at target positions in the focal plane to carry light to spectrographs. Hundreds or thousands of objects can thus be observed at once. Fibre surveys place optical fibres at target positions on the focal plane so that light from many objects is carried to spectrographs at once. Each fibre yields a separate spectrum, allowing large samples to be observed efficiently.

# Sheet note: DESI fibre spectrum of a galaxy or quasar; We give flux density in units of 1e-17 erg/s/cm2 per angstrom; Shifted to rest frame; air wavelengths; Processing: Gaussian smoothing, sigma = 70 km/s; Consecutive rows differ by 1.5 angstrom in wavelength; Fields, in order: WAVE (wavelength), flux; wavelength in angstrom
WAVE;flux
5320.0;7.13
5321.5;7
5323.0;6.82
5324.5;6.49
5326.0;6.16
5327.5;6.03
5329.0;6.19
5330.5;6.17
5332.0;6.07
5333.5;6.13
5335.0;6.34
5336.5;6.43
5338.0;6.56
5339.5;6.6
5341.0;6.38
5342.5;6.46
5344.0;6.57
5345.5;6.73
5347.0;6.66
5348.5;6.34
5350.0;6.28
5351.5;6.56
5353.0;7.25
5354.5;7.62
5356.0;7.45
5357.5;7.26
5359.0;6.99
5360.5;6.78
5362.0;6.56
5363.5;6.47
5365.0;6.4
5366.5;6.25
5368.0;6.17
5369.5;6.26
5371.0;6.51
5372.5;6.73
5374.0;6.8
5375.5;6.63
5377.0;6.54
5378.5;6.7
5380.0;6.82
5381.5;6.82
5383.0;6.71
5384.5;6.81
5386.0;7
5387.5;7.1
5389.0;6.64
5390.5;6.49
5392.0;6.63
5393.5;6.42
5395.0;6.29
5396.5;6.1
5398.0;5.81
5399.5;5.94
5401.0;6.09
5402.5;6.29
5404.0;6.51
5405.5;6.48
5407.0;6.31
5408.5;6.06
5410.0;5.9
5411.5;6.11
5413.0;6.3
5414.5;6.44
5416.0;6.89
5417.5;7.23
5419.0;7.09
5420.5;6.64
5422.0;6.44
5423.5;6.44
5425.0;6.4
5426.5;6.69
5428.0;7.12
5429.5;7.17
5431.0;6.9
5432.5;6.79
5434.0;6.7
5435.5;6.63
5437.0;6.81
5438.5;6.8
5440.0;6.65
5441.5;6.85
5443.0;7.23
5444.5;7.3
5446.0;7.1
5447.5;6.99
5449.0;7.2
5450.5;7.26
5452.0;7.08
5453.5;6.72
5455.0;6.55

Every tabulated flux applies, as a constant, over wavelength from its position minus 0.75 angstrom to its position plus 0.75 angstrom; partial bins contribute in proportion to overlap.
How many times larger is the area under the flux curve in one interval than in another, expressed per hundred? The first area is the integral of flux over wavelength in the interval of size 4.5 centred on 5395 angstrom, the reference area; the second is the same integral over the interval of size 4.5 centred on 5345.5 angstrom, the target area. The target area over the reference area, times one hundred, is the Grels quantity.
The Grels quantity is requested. 106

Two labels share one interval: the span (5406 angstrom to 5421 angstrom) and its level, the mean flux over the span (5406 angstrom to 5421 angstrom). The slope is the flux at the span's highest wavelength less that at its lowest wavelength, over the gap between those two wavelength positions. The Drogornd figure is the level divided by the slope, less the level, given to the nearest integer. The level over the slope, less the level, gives 259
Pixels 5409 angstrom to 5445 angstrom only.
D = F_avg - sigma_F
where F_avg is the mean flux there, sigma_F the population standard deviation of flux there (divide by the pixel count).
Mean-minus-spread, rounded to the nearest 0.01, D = 6.37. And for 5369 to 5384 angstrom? 6.49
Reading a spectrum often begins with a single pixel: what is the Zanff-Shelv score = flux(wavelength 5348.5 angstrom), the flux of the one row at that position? 6.34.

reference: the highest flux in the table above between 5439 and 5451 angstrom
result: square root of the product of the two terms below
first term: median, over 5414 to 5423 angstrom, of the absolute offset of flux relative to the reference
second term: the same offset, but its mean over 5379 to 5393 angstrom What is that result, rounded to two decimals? 0.53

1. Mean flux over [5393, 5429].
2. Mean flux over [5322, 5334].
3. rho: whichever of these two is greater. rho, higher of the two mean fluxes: 6.42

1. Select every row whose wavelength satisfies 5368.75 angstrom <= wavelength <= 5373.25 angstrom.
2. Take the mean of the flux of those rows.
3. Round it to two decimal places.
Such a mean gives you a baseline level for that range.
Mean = 6.50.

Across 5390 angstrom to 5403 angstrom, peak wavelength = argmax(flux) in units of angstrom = 5392.0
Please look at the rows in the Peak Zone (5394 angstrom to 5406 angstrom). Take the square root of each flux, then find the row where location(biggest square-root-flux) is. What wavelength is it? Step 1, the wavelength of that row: 5404.0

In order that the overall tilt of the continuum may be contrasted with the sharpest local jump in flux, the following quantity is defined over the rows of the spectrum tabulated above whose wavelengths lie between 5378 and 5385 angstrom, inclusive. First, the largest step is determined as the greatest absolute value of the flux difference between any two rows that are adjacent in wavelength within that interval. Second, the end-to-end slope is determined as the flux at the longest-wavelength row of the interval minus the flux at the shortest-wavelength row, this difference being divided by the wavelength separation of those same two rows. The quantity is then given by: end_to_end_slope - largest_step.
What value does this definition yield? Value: -0.10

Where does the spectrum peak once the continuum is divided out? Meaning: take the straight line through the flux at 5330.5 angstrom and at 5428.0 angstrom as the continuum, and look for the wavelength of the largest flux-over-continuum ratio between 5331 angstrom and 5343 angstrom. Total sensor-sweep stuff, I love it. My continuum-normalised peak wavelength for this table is 5339.5 angstrom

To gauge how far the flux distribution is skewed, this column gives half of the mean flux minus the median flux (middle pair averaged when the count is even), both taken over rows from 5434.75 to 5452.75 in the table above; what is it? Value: -0.02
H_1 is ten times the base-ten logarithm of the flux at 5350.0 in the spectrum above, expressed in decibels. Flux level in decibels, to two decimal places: 7.98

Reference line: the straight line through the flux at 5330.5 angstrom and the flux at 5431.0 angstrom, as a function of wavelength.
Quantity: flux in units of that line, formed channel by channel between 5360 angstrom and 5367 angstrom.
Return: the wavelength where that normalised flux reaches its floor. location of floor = 5366.5 angstrom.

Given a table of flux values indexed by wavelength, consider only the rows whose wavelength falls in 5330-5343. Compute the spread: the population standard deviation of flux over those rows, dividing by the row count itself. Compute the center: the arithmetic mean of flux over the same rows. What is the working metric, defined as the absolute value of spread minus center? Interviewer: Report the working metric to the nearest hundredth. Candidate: 6.17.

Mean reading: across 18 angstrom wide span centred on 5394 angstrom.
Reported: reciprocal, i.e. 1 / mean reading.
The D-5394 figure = 0.156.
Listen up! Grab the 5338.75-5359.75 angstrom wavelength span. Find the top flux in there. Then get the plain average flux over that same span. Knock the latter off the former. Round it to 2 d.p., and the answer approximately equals 0.82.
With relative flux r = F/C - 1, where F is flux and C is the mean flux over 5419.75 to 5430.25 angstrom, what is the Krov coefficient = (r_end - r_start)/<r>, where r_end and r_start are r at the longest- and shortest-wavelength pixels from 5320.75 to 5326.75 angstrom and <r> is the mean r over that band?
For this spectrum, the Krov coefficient 10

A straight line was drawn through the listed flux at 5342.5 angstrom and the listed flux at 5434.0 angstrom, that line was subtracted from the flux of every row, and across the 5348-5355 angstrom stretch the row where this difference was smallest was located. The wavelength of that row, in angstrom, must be 5350.0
